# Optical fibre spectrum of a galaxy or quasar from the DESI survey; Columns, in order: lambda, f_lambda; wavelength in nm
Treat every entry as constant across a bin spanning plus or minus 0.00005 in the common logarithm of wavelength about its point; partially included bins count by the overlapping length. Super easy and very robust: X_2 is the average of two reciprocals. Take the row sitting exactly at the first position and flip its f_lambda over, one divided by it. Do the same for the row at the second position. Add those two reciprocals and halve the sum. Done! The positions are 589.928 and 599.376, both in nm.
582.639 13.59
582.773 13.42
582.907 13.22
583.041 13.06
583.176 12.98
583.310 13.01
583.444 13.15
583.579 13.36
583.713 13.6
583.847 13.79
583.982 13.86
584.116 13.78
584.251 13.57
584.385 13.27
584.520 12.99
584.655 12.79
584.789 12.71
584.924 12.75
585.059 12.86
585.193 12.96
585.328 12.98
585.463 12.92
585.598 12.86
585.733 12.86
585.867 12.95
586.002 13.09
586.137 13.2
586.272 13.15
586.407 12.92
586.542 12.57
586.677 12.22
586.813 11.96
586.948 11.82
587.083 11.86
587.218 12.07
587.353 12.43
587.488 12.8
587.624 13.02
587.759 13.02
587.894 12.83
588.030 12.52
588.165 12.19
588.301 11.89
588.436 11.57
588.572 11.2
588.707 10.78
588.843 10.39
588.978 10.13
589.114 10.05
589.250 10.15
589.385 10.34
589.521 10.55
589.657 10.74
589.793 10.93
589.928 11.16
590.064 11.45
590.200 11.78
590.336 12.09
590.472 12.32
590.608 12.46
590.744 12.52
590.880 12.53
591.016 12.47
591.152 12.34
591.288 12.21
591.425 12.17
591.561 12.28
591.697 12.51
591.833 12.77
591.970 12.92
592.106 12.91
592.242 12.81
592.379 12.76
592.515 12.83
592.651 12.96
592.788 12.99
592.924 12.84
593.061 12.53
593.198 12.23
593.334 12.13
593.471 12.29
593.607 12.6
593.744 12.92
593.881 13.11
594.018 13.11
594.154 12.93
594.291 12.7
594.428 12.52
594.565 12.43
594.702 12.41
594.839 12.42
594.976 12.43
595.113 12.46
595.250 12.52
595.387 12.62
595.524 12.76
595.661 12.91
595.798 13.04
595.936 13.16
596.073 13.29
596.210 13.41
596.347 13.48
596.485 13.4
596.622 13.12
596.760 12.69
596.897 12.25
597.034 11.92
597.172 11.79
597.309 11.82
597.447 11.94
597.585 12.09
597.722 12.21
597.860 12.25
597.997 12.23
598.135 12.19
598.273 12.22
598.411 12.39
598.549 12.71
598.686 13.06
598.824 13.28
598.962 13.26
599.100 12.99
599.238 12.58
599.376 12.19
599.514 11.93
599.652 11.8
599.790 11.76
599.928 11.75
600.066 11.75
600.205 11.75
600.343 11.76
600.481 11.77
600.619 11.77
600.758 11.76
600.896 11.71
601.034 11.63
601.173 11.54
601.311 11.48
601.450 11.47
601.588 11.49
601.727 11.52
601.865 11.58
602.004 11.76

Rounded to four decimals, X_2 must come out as 0.0858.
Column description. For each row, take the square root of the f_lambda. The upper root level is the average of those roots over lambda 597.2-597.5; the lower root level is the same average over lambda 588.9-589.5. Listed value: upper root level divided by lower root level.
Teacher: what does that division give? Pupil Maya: 1.08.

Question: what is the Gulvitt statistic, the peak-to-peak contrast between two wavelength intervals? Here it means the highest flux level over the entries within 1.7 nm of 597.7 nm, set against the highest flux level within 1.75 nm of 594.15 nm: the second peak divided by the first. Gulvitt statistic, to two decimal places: 0.97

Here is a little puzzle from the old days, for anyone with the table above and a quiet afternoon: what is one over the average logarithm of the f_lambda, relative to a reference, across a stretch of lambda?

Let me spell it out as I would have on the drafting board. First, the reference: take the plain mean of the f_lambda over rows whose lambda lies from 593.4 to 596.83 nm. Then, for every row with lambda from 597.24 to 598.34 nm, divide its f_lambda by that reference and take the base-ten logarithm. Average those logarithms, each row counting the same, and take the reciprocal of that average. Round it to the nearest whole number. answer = -40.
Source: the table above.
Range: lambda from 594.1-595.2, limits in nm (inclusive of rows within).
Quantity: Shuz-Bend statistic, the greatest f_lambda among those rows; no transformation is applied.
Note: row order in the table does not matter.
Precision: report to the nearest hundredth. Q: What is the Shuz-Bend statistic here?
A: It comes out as 12.93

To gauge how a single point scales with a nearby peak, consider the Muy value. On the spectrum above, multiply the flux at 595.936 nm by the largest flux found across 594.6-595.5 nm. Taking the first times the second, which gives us 166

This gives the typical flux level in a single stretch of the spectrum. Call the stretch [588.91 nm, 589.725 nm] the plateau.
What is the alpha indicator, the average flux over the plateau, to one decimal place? 10.3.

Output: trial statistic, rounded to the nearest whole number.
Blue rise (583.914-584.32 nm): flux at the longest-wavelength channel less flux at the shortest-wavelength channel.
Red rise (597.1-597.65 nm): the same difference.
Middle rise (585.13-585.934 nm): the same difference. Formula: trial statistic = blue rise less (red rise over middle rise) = 30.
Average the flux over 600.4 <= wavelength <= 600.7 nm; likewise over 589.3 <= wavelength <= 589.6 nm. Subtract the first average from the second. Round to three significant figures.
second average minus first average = -1.32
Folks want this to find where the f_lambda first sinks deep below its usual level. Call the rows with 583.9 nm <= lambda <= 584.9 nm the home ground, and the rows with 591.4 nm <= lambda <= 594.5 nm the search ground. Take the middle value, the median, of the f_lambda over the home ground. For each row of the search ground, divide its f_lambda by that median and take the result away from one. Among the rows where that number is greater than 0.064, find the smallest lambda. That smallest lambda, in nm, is 591.425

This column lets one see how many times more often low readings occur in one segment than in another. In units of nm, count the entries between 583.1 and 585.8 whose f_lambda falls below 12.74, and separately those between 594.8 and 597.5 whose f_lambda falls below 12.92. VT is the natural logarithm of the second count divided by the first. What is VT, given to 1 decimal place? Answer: 2.6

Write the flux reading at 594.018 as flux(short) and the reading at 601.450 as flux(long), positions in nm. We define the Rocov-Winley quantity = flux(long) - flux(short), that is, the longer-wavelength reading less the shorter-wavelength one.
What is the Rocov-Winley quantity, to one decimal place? -1.6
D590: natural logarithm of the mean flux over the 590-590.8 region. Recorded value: 2.49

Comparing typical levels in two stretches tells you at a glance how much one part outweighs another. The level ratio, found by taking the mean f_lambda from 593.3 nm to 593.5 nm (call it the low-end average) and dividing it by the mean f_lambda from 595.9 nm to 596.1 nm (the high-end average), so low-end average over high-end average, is 0.92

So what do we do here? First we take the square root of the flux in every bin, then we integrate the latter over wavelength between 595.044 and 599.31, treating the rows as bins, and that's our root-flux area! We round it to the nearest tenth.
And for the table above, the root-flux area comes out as 15.2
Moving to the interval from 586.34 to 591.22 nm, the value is 16.7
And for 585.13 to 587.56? 8.6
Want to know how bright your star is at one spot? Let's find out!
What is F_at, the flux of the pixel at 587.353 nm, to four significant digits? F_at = 12.43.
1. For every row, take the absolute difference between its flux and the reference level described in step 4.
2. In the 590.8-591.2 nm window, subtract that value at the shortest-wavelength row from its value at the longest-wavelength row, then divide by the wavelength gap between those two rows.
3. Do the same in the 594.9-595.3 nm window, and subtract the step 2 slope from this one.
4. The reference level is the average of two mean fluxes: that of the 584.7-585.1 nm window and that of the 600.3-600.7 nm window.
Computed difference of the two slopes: 1.0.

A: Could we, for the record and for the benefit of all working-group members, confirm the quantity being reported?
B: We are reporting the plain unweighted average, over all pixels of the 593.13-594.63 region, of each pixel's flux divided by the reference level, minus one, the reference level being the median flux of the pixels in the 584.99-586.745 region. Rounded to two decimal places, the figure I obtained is -0.02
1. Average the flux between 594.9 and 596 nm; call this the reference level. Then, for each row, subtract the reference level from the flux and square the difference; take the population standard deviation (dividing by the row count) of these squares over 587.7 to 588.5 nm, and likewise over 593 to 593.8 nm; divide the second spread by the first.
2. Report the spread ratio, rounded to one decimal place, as 0.3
